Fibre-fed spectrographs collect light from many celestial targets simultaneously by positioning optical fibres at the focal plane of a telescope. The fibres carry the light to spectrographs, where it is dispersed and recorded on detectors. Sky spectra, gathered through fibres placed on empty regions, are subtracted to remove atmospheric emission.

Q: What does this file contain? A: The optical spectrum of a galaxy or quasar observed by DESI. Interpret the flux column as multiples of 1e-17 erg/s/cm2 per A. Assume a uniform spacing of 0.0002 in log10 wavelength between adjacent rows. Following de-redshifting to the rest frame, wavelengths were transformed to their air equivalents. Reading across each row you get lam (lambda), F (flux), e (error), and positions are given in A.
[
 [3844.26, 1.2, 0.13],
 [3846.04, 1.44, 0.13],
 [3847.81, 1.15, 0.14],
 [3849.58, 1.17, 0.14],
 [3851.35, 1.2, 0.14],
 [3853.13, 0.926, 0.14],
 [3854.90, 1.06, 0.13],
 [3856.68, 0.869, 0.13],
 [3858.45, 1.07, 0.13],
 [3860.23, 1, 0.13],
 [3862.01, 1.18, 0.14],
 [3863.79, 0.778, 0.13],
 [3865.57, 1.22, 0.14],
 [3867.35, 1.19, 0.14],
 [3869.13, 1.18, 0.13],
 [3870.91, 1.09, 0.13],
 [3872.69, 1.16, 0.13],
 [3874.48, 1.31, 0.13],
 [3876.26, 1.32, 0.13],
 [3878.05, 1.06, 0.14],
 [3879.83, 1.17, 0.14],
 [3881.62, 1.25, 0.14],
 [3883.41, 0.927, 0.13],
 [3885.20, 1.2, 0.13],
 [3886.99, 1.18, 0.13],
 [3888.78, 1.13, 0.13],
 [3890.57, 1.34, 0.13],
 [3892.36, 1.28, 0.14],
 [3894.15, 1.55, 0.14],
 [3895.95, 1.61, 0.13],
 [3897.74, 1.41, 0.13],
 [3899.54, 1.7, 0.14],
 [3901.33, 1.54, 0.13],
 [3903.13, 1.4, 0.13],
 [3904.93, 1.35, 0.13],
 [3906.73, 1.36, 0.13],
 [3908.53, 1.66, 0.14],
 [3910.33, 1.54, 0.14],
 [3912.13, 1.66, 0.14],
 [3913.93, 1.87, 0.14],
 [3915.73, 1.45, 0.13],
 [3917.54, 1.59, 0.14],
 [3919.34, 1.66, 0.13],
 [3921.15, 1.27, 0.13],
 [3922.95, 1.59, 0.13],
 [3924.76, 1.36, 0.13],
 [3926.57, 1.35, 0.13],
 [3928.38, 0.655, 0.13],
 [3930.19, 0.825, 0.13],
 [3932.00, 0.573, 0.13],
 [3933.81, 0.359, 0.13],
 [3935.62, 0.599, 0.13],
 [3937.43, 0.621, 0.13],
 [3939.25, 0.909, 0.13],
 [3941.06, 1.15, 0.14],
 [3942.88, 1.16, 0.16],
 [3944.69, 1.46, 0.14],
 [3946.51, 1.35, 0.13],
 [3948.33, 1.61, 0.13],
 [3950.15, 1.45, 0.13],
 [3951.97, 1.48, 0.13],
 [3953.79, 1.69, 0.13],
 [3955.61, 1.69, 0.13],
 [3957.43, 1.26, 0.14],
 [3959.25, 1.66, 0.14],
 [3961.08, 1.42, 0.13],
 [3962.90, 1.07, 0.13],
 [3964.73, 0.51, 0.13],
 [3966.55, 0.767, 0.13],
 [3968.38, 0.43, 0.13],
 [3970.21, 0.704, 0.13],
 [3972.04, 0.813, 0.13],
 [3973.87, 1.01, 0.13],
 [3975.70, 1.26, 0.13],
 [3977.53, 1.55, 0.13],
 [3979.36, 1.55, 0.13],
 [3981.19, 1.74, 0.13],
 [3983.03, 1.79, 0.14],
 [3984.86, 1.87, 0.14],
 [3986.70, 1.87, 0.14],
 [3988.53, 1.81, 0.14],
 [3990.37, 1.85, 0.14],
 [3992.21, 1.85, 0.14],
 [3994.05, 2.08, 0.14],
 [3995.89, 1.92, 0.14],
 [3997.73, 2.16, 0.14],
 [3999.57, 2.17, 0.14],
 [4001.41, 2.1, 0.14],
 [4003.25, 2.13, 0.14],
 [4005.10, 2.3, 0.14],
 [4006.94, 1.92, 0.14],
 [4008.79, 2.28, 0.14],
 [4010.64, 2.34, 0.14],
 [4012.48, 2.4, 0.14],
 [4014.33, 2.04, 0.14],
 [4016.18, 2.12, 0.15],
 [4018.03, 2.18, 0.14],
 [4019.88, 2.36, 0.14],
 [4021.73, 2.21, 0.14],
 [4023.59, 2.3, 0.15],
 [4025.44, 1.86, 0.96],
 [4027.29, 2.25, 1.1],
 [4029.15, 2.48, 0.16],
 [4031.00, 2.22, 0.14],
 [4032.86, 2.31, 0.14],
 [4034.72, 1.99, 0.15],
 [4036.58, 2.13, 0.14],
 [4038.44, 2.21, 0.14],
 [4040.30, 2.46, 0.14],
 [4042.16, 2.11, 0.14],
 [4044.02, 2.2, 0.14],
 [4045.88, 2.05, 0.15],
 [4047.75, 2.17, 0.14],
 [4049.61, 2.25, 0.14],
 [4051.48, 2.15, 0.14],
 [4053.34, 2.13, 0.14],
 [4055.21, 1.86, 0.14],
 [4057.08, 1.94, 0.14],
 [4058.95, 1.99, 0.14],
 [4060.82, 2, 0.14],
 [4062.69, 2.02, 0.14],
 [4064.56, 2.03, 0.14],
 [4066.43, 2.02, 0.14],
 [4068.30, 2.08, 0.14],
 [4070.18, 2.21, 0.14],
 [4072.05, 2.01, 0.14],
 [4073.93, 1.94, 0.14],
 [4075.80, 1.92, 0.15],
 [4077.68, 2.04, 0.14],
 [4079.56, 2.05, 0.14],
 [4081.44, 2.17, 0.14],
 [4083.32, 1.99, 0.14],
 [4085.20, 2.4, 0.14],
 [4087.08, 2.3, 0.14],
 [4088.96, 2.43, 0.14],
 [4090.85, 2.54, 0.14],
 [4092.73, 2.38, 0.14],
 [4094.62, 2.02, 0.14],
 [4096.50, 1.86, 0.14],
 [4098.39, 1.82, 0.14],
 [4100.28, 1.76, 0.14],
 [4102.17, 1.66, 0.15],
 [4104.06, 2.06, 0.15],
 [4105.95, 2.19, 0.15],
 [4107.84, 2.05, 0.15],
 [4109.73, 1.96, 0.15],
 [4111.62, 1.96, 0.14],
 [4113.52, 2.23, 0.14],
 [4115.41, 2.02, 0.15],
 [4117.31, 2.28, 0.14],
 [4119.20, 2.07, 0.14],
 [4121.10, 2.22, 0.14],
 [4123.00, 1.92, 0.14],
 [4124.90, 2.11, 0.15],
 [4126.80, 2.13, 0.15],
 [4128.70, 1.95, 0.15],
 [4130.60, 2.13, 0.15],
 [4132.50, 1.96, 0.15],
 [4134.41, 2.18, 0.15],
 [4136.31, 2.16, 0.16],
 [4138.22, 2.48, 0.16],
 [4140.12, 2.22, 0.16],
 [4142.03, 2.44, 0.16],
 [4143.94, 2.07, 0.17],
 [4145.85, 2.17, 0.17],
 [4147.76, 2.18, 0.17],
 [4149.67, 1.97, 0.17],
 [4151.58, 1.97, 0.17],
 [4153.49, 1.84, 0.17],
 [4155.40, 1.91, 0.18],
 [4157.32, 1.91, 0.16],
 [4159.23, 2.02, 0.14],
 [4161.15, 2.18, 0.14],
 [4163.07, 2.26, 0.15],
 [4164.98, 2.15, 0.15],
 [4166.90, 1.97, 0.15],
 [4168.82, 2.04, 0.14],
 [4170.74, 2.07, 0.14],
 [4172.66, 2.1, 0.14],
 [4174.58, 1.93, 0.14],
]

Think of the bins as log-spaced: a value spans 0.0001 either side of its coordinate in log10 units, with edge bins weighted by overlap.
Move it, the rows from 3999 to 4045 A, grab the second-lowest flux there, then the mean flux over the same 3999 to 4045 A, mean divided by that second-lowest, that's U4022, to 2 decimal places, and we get 1.15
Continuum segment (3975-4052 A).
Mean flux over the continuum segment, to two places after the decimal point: 2.07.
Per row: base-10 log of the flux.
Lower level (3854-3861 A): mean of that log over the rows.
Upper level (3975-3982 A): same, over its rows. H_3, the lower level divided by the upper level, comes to 0.0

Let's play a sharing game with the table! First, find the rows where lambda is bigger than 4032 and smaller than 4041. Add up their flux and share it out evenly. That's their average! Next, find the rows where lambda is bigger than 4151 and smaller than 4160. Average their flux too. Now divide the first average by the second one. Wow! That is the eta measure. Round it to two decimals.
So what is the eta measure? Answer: 1.15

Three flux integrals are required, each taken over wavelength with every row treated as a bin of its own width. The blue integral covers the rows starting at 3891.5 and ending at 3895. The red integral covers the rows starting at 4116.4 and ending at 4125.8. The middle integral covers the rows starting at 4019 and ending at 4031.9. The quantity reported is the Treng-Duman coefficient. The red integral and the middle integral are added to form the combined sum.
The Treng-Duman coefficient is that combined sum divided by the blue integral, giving 10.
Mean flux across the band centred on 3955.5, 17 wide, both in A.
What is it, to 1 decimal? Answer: 1.5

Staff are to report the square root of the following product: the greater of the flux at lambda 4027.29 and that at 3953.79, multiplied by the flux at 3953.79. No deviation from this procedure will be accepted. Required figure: 1.95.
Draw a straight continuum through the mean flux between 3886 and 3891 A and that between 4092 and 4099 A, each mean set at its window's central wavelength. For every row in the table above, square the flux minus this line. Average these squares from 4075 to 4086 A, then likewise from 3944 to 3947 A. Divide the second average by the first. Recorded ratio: 0.1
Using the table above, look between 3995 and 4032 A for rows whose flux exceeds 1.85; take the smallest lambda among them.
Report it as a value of 3995.89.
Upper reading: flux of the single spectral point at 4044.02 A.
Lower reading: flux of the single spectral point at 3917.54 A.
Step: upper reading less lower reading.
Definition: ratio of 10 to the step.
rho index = 16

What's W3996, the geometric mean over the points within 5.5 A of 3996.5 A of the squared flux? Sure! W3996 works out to 4.2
